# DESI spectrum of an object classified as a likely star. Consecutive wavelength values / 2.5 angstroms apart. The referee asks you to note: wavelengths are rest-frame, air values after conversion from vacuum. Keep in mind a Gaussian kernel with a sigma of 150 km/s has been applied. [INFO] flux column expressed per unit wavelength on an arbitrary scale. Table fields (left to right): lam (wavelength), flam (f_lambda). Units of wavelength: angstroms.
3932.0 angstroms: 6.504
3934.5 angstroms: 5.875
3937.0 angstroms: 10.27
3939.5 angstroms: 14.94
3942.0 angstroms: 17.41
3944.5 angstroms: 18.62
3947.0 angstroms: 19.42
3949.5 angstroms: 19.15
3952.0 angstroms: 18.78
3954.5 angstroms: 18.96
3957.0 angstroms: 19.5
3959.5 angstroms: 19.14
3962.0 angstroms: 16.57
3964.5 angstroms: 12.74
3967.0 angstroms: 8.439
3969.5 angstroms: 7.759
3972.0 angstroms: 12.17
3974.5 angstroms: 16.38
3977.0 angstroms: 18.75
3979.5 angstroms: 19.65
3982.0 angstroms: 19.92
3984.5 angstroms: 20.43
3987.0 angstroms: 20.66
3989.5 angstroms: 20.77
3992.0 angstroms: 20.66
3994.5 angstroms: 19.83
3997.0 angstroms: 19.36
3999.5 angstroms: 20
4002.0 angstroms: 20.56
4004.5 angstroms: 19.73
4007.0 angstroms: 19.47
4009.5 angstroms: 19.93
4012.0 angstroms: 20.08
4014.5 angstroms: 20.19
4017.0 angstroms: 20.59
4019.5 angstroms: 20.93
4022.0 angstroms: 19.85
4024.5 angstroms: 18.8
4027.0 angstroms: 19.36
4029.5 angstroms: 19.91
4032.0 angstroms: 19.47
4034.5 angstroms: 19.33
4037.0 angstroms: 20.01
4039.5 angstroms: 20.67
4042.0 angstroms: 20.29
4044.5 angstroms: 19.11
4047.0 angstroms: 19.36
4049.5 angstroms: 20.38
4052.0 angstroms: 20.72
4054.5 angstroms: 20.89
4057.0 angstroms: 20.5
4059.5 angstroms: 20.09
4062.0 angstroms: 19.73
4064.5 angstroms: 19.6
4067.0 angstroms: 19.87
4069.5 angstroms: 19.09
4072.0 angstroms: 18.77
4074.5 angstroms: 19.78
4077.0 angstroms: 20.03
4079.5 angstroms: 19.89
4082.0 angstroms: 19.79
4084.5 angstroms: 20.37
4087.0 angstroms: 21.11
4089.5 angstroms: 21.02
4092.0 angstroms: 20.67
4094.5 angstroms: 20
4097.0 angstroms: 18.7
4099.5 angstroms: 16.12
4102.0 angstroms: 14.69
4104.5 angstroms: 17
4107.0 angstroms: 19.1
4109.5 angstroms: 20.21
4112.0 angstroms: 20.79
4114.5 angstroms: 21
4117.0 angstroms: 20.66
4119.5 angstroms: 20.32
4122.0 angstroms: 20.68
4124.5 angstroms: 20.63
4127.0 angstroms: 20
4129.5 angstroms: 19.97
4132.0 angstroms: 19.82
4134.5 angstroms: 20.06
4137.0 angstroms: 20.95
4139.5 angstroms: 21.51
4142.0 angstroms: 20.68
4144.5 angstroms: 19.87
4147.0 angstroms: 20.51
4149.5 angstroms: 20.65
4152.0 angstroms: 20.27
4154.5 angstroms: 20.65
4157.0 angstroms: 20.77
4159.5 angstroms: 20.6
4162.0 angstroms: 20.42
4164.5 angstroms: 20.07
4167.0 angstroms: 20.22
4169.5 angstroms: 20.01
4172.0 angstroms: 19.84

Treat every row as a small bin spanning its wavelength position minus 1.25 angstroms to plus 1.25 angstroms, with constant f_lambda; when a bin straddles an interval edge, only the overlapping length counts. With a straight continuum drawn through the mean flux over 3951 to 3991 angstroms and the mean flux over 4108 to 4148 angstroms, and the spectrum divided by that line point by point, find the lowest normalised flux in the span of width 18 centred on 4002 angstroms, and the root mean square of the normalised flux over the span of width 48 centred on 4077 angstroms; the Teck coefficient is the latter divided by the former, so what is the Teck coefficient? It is 0.94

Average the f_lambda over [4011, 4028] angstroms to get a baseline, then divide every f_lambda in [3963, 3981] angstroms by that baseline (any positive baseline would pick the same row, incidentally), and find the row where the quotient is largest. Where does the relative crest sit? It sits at 3979.5 angstroms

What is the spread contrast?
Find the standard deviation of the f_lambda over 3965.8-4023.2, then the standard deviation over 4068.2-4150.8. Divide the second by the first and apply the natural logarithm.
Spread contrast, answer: -1.0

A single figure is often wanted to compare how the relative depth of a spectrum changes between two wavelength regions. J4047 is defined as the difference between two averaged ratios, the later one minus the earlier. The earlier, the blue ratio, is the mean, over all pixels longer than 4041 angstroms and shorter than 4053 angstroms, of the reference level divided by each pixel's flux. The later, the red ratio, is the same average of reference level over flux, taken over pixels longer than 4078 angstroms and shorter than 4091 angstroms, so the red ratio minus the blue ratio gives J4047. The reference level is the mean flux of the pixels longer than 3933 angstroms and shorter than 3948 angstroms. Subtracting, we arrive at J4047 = -0.017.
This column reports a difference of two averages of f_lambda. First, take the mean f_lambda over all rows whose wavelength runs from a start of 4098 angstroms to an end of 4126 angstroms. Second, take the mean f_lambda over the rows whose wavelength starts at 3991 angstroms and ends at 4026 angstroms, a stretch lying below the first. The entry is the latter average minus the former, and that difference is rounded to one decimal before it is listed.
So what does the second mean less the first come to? 0.8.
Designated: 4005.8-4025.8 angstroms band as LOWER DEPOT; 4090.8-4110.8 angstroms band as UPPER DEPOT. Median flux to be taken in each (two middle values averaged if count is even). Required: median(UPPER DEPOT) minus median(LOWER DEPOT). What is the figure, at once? -1.1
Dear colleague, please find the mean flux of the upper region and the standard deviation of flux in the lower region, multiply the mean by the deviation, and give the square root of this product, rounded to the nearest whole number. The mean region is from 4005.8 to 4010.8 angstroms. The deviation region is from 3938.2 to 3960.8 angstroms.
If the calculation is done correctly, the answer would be 5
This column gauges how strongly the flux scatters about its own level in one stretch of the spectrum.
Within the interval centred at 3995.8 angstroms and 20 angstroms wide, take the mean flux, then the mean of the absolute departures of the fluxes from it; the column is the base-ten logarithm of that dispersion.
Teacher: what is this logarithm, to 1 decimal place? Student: -0.3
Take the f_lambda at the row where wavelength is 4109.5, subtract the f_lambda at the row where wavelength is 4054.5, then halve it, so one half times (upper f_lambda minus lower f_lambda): -0.34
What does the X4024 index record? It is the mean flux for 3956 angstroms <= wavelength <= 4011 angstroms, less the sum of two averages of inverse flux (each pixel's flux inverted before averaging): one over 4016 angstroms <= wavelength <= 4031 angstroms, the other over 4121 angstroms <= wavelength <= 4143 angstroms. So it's 17.7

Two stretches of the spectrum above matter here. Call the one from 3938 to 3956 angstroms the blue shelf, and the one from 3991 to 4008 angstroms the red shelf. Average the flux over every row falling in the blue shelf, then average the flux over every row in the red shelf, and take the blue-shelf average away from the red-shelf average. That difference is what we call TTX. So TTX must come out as 1.8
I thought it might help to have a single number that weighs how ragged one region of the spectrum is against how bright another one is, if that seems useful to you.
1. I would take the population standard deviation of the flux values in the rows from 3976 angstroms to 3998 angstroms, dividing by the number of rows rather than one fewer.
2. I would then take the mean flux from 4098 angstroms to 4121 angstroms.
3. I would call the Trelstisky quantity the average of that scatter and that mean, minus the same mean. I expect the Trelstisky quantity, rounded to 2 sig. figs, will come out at -9.1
